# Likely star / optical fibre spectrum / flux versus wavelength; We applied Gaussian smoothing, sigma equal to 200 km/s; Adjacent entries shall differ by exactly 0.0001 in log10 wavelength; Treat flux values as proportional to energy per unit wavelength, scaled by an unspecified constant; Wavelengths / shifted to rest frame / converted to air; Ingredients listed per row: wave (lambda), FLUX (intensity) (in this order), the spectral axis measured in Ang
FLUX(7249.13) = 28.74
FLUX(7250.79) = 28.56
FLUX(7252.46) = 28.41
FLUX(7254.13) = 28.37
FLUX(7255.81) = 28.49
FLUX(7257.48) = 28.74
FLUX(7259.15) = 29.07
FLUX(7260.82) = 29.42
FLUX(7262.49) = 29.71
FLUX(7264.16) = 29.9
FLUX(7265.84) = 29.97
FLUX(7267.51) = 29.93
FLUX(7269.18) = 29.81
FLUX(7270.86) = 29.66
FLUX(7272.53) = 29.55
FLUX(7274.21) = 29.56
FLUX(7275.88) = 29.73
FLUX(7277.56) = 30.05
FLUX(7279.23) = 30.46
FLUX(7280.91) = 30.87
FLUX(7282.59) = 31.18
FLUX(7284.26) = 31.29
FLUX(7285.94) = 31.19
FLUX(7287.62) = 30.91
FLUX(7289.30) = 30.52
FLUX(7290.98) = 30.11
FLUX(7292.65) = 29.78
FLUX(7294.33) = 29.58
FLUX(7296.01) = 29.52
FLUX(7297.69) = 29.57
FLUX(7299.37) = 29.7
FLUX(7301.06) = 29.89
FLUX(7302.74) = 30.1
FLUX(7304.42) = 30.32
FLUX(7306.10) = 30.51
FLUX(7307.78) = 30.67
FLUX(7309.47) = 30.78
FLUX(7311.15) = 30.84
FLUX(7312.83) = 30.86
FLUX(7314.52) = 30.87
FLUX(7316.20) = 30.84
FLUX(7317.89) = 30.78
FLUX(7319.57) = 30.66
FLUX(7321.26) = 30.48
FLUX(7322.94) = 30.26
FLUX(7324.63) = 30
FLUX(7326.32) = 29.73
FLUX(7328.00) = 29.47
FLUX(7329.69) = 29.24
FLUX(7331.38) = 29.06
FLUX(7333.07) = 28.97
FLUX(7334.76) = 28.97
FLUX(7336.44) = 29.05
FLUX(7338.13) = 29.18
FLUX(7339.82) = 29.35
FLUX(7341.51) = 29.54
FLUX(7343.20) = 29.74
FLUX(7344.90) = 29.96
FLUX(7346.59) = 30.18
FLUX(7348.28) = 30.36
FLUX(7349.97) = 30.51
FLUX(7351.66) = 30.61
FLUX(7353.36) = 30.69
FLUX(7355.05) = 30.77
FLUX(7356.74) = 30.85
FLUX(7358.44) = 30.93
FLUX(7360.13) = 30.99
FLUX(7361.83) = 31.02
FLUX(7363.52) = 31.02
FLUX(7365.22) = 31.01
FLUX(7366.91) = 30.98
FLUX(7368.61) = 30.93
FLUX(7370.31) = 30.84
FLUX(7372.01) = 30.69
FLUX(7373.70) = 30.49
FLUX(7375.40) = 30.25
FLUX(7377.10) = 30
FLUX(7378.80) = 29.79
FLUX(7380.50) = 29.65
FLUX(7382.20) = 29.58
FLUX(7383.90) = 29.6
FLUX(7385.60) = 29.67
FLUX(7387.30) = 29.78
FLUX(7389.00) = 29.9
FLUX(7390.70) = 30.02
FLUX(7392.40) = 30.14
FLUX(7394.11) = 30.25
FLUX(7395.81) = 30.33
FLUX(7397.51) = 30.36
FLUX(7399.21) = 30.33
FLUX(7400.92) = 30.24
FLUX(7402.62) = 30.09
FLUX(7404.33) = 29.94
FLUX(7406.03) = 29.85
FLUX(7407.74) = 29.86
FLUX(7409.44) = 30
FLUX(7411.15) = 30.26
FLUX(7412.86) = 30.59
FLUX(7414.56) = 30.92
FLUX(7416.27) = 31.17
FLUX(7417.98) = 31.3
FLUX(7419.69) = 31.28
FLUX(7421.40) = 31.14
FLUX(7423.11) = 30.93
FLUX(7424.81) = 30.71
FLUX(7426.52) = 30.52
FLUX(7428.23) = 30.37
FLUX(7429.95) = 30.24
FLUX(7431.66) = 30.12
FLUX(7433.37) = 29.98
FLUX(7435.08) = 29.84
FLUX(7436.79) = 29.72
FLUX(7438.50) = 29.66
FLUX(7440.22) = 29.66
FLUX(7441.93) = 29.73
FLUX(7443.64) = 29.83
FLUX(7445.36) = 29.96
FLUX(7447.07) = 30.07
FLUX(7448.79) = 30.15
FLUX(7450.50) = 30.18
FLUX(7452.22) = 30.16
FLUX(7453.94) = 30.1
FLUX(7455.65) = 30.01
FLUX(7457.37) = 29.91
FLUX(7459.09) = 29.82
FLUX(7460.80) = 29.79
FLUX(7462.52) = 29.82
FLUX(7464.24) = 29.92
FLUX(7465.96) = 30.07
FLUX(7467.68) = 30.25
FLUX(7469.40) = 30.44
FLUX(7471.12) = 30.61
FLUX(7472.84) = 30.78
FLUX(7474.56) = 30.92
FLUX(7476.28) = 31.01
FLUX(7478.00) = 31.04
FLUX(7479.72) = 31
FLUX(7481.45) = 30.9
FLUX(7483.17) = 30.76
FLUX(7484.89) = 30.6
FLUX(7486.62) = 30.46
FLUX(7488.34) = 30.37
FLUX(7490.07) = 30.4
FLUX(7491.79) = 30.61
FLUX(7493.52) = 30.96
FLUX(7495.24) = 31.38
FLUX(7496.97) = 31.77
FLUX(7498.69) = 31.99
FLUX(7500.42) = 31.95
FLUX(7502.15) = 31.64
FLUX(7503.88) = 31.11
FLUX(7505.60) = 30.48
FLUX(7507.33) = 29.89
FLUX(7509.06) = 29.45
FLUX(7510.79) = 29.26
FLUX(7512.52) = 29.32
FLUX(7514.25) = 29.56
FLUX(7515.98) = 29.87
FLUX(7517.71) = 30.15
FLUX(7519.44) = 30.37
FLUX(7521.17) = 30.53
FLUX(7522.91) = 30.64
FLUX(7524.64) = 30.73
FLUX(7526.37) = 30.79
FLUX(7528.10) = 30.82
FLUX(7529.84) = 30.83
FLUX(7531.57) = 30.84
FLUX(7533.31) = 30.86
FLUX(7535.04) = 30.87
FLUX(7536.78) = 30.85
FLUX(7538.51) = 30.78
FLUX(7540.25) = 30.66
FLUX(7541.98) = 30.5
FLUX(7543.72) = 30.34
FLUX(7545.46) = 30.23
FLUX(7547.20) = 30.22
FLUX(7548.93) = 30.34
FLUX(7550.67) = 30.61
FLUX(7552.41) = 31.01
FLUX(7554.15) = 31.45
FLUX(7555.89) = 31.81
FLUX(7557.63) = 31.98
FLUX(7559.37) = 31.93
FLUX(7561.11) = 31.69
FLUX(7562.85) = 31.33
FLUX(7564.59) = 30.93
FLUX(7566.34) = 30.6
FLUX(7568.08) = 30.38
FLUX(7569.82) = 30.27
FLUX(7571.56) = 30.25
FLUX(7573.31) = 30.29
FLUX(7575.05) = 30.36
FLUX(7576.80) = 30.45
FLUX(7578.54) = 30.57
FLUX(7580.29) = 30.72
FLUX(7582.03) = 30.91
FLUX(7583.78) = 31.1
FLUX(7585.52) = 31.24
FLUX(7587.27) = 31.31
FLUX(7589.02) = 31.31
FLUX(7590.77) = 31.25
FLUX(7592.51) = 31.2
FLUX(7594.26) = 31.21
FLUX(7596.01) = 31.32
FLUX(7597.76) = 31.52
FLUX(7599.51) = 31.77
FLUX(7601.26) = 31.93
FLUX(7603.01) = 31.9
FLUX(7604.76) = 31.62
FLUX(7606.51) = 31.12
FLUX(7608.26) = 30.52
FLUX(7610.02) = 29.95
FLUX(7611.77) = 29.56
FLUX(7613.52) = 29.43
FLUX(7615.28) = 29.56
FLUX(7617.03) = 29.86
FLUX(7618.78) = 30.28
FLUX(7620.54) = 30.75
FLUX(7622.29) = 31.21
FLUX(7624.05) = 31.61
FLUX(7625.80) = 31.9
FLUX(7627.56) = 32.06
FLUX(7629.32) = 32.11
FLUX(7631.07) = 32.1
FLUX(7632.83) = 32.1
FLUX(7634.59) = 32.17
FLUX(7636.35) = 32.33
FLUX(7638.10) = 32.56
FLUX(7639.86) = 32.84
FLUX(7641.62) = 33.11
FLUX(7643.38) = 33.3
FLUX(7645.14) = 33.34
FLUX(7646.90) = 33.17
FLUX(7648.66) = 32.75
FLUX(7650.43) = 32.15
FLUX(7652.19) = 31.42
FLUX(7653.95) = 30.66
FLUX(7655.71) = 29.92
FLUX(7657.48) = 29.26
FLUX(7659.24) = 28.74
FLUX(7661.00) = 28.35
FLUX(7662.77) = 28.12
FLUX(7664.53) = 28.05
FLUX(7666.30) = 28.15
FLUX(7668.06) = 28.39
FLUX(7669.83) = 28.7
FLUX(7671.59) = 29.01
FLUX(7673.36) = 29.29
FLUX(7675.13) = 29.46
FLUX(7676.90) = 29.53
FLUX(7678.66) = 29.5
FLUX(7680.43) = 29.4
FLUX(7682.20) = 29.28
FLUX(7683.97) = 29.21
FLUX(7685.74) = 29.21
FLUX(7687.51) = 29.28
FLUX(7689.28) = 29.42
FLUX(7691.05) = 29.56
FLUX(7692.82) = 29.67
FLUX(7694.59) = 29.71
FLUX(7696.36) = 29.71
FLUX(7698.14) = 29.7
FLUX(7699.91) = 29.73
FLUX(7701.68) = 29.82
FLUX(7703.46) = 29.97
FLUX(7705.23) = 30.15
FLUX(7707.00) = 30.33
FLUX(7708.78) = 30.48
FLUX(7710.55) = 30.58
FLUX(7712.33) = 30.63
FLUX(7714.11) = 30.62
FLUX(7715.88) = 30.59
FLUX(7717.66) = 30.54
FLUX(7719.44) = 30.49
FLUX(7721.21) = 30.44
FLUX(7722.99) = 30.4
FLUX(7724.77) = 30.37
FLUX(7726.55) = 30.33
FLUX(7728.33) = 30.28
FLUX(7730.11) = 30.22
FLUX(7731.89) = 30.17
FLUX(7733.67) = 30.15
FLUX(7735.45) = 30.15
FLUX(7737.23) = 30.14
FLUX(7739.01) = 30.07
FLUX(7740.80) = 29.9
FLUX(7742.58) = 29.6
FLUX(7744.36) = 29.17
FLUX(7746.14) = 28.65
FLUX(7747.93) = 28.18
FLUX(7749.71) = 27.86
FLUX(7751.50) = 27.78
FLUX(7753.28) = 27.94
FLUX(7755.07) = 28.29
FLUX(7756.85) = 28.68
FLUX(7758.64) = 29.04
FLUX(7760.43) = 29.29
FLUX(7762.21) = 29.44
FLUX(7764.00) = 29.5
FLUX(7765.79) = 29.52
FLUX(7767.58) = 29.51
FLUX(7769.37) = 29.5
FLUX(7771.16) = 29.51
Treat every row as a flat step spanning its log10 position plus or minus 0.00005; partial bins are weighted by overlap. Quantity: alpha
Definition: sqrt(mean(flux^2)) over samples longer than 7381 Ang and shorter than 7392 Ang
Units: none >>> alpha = 29.8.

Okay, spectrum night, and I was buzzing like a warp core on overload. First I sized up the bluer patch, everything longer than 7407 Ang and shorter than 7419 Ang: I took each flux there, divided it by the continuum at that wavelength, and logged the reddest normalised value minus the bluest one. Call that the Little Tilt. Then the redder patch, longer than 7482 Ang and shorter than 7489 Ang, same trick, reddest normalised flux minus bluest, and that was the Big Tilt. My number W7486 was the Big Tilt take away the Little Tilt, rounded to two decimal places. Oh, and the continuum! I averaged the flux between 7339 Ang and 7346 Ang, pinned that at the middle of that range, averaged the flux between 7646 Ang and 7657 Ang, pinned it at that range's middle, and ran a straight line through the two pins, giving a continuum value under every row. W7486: -0.06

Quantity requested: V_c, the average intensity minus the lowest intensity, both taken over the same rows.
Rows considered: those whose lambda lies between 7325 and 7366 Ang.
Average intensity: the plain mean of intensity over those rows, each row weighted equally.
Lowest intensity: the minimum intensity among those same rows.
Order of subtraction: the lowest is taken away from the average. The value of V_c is 1.08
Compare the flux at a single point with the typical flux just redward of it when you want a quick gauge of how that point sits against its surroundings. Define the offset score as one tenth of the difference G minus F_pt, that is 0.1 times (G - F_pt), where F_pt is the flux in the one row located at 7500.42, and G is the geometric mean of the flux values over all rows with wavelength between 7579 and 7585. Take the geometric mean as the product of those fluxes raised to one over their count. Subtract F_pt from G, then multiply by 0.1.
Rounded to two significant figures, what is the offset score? -0.10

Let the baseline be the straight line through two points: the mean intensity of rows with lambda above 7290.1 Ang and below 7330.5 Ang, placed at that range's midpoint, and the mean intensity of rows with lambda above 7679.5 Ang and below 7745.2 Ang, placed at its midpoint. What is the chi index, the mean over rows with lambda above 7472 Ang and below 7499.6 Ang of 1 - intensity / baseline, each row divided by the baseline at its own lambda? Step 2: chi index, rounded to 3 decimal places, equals -0.028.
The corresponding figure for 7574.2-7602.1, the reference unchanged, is -0.036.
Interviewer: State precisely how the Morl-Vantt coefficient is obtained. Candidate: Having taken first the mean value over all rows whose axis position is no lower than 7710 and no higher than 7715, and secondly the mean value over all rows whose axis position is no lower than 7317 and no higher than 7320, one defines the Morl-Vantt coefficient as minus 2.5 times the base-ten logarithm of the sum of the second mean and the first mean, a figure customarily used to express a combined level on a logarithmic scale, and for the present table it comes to -4.47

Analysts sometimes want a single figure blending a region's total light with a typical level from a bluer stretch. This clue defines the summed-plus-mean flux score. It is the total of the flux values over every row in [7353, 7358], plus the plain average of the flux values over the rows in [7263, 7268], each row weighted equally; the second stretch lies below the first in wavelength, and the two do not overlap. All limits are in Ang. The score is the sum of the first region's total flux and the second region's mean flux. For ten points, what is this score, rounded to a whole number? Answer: 122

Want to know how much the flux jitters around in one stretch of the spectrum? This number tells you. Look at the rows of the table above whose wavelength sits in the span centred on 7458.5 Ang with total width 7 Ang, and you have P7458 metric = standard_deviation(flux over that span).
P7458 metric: 0.1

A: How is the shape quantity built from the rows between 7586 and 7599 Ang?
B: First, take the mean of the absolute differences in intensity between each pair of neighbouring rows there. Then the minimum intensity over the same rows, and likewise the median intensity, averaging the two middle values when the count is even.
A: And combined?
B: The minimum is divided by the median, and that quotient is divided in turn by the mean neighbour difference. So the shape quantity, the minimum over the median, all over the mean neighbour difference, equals 14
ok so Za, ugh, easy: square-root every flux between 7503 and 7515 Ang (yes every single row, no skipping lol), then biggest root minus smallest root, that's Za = 0.17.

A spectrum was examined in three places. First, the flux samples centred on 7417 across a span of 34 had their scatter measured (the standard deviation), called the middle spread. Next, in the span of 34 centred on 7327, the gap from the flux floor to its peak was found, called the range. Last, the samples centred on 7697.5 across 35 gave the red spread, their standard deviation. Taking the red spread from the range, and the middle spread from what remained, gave 0.9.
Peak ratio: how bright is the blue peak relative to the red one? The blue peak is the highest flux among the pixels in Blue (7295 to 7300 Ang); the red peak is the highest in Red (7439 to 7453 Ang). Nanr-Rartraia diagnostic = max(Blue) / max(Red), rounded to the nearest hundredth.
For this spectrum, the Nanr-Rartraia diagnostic 0.98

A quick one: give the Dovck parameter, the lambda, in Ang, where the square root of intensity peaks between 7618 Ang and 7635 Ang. 7634.59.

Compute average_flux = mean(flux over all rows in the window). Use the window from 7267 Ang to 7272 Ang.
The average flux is 29.8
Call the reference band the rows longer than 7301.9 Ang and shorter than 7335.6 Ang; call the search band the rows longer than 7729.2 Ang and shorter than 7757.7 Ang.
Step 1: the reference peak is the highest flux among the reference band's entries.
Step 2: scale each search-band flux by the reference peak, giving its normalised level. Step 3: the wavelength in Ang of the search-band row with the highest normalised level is 7730.11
